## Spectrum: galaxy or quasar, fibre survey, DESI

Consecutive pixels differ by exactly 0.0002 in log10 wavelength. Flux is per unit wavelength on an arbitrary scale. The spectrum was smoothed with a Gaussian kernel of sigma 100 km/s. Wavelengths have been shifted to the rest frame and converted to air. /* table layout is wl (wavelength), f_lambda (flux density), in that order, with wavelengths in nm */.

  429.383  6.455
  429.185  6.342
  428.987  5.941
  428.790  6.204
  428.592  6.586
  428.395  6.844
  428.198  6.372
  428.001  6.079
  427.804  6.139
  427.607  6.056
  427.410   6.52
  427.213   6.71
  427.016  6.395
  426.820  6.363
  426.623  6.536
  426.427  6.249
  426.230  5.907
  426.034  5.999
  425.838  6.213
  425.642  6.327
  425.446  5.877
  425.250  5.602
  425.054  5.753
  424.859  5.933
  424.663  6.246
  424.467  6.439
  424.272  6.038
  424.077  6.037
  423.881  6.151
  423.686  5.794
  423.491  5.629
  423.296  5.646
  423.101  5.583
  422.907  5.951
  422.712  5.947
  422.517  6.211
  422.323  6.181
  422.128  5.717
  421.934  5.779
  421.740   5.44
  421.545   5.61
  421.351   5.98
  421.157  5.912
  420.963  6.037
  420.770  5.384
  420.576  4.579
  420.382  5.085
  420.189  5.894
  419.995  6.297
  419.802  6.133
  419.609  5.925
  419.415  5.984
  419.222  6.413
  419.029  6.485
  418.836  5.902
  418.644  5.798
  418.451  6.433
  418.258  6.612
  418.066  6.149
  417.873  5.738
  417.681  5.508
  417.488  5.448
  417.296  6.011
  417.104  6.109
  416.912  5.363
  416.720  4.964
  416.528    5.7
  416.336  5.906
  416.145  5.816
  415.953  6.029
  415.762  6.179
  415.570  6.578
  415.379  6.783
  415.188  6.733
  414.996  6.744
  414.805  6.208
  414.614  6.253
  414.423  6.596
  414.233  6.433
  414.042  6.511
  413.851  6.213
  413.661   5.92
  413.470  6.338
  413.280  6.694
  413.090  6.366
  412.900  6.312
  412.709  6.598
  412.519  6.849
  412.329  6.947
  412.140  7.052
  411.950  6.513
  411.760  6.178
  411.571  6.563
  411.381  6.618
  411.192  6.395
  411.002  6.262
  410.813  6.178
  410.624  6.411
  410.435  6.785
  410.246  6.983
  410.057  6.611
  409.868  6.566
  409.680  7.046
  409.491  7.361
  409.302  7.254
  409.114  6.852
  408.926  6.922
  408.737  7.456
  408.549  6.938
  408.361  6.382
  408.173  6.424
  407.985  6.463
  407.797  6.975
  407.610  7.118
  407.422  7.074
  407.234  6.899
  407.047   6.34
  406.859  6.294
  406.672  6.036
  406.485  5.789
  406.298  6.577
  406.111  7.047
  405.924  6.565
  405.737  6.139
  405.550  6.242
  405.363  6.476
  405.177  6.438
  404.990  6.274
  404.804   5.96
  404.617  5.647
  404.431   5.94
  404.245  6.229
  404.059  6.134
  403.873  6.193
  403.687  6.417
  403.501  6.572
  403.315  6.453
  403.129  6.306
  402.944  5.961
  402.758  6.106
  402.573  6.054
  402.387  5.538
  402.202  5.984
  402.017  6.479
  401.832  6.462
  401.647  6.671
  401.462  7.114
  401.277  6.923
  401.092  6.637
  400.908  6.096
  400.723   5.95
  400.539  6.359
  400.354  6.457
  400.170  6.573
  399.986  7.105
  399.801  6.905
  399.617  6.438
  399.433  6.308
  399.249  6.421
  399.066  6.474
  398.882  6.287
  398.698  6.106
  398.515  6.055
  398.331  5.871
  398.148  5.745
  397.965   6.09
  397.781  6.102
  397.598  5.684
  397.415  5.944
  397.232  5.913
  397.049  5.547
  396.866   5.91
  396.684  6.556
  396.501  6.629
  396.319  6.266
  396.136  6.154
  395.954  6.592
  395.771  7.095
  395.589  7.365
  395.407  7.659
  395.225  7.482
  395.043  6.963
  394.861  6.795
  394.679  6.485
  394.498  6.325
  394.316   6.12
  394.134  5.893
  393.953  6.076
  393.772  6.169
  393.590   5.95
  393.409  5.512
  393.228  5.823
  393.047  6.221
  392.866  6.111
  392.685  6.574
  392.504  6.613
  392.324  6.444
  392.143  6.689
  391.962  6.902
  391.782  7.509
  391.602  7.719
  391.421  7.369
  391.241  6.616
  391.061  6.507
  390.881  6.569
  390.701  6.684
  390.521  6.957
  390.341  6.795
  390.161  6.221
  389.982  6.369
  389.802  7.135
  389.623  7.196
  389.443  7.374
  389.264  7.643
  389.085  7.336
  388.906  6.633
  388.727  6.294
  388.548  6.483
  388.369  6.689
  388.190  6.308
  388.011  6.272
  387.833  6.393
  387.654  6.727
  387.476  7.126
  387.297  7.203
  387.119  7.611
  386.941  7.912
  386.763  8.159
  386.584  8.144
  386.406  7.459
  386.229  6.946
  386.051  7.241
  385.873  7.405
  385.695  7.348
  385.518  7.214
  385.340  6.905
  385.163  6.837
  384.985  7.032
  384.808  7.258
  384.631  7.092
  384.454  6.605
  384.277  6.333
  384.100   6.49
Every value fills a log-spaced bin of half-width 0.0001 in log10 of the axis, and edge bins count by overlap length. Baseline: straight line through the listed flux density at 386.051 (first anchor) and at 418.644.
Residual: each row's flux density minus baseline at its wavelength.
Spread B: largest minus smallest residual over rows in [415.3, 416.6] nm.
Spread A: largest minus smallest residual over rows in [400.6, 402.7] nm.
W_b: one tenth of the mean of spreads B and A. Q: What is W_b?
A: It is 0.128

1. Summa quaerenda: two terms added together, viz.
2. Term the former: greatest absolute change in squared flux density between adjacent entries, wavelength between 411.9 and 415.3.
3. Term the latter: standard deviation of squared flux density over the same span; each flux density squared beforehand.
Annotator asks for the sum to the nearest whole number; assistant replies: 11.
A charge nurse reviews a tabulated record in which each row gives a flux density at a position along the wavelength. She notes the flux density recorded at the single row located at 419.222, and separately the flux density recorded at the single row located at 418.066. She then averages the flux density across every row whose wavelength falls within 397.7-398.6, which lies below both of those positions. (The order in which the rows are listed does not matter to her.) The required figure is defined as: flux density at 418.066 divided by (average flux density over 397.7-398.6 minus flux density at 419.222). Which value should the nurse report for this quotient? -14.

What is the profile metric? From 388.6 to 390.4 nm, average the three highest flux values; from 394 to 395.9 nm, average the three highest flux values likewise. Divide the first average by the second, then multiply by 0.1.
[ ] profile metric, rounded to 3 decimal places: 0.099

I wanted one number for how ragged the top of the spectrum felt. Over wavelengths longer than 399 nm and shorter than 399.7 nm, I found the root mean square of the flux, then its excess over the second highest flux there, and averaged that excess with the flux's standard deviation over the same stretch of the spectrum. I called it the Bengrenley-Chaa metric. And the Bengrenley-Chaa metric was 0.02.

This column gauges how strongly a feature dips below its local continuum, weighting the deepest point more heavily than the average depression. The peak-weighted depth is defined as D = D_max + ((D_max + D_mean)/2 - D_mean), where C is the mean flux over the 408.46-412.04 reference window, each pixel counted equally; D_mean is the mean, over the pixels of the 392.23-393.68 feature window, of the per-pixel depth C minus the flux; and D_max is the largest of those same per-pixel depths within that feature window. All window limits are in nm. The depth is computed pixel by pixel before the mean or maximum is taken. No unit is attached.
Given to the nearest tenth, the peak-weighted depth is 1.5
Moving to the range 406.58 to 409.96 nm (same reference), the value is 1.1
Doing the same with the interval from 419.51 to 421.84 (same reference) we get 2.7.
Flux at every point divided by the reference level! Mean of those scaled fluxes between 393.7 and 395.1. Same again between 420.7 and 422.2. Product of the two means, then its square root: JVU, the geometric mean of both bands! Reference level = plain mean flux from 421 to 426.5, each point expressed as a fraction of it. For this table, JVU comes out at 1.02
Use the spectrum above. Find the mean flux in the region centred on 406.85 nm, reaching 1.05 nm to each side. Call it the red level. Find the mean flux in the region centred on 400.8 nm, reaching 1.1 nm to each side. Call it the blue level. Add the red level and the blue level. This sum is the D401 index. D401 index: 13.2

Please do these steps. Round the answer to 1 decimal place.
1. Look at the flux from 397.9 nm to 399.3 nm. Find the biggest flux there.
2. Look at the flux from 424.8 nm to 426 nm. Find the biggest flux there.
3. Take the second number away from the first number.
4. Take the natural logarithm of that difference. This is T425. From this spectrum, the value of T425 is -1.9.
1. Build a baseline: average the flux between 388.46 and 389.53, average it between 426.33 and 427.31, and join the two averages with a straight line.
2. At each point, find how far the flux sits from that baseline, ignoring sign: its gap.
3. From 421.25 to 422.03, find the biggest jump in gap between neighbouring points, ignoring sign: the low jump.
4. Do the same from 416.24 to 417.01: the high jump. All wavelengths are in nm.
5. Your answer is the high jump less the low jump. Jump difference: 0.4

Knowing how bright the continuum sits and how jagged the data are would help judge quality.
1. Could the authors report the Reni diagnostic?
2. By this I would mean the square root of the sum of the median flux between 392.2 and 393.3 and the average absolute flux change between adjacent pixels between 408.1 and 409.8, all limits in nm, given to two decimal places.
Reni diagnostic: 2.58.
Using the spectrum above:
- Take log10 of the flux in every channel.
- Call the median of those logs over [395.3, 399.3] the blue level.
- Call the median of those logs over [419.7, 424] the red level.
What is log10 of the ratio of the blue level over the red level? 0.012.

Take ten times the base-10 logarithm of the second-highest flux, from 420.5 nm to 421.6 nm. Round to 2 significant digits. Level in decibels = 7.8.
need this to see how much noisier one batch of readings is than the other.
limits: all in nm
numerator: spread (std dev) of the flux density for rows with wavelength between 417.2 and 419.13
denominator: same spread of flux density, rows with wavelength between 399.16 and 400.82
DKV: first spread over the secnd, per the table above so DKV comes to 1.2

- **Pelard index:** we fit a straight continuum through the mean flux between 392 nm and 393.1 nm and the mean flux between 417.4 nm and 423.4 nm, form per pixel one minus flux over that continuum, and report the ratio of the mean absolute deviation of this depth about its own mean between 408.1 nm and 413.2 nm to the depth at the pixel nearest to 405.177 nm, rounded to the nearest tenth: -1.2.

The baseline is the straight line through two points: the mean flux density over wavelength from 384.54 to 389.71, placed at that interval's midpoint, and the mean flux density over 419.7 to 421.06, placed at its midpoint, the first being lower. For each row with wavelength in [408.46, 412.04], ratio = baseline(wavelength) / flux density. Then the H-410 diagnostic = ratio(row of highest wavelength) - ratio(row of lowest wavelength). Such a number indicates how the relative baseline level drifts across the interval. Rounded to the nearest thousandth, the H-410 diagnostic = 0.035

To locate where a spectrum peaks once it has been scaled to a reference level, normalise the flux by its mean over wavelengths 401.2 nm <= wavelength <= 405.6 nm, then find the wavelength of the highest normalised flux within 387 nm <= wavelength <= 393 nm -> 391.602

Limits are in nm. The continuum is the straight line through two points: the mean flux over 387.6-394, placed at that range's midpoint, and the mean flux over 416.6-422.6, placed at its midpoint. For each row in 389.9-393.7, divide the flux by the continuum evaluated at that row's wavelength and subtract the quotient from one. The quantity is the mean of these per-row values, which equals 0.005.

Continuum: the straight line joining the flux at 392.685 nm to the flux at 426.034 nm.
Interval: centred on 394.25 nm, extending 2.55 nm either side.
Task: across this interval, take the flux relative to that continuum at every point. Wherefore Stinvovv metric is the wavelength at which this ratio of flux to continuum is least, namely 393.409 nm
